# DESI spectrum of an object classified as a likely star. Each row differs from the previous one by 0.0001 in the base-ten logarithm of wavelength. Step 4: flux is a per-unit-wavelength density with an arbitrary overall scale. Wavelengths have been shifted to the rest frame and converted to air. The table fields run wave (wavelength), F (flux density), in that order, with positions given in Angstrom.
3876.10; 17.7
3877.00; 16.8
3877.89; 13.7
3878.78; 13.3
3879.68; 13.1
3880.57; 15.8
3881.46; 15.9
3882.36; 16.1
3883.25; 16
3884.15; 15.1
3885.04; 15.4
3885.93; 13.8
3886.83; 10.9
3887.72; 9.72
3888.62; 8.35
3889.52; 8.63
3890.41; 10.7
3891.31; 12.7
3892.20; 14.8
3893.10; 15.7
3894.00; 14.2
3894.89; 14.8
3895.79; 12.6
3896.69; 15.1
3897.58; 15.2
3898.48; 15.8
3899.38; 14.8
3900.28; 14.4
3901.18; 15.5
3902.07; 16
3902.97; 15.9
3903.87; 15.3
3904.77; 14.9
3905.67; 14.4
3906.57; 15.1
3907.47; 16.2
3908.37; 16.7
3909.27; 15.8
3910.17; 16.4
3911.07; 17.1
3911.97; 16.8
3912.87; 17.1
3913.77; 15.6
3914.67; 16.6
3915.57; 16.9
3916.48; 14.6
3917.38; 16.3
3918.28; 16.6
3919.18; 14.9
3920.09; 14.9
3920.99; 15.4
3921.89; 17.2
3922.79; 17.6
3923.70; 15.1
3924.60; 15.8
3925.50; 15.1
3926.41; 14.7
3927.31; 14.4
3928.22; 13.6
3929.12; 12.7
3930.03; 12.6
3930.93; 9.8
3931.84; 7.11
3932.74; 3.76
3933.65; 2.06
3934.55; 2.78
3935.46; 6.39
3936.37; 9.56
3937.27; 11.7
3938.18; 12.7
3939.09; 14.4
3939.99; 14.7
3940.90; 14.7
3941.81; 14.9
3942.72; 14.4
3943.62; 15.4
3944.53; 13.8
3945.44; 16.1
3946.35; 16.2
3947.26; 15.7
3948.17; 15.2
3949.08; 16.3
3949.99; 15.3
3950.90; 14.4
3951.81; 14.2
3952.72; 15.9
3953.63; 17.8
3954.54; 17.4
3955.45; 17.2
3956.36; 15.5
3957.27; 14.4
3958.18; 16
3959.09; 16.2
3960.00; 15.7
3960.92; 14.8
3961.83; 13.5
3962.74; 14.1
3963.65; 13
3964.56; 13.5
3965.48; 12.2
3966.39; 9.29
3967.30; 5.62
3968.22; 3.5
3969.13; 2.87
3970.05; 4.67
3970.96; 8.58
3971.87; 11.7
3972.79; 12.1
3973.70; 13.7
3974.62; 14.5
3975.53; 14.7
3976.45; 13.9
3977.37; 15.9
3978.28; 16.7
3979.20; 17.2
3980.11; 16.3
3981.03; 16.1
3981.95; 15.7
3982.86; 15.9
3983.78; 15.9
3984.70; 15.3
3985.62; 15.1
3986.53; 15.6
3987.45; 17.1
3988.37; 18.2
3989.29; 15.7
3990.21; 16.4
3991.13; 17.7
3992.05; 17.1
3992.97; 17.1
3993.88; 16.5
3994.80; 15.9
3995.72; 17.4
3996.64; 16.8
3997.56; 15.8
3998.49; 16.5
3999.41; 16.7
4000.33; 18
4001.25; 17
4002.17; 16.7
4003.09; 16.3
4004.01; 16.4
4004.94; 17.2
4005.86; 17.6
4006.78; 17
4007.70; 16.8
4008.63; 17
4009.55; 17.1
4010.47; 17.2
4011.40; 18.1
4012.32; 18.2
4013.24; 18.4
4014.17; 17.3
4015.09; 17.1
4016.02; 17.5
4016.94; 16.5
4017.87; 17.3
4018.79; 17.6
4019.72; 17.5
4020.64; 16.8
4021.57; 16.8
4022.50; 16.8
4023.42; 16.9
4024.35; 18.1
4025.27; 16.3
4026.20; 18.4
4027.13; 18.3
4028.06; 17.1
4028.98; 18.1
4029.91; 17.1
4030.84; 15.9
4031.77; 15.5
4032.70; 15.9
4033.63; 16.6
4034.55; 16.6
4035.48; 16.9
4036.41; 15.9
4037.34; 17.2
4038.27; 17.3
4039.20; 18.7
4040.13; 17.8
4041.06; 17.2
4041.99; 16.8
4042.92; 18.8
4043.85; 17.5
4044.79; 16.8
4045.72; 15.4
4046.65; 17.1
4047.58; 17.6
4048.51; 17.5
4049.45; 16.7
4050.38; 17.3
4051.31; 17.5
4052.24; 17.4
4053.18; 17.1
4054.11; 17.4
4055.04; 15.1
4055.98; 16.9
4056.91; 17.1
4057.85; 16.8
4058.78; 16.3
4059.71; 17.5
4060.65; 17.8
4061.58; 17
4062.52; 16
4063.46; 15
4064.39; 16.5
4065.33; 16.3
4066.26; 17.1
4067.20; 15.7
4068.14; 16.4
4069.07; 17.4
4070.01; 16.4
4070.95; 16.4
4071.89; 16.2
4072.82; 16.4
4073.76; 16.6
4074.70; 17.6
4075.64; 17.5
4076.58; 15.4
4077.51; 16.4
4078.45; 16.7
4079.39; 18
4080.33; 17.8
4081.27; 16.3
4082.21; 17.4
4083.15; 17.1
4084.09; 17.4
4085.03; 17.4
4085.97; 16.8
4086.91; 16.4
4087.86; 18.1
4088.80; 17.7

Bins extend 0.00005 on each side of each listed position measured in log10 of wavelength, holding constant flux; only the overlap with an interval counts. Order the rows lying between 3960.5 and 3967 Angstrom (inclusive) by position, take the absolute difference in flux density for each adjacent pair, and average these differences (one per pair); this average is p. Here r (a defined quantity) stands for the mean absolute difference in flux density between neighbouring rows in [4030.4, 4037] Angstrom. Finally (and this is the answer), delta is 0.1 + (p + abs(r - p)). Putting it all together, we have 2.2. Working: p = 1.3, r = 0.47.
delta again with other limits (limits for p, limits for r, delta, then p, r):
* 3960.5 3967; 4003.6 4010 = 2.3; 1.3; 0.38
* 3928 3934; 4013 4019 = 3.3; 1.9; 0.63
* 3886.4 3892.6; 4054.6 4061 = 2.4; 1.5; 0.72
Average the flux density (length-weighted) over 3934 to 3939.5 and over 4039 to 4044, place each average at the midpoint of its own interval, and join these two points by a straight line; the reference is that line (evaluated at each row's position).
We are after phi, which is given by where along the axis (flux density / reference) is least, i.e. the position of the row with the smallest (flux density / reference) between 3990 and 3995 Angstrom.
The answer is 3994.80 Angstrom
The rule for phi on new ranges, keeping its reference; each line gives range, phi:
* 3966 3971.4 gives 3969.13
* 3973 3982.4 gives 3976.45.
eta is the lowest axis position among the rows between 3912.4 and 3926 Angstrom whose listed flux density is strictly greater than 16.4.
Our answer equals 3912.87 Angstrom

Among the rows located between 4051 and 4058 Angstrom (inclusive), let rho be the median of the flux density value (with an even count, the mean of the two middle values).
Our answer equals 17.1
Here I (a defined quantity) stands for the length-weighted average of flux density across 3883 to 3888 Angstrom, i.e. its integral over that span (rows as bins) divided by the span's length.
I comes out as 13.5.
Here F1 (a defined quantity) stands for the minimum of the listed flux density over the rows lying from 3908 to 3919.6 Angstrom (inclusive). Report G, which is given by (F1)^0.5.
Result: 3.82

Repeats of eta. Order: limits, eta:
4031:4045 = 4033.63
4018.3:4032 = 4018.79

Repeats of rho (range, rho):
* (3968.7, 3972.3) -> 6.6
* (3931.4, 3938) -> 6.4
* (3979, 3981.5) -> 16.3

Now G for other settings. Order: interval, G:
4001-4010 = 4.04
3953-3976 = 1.69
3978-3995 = 3.89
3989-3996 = 3.96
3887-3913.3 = 2.89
